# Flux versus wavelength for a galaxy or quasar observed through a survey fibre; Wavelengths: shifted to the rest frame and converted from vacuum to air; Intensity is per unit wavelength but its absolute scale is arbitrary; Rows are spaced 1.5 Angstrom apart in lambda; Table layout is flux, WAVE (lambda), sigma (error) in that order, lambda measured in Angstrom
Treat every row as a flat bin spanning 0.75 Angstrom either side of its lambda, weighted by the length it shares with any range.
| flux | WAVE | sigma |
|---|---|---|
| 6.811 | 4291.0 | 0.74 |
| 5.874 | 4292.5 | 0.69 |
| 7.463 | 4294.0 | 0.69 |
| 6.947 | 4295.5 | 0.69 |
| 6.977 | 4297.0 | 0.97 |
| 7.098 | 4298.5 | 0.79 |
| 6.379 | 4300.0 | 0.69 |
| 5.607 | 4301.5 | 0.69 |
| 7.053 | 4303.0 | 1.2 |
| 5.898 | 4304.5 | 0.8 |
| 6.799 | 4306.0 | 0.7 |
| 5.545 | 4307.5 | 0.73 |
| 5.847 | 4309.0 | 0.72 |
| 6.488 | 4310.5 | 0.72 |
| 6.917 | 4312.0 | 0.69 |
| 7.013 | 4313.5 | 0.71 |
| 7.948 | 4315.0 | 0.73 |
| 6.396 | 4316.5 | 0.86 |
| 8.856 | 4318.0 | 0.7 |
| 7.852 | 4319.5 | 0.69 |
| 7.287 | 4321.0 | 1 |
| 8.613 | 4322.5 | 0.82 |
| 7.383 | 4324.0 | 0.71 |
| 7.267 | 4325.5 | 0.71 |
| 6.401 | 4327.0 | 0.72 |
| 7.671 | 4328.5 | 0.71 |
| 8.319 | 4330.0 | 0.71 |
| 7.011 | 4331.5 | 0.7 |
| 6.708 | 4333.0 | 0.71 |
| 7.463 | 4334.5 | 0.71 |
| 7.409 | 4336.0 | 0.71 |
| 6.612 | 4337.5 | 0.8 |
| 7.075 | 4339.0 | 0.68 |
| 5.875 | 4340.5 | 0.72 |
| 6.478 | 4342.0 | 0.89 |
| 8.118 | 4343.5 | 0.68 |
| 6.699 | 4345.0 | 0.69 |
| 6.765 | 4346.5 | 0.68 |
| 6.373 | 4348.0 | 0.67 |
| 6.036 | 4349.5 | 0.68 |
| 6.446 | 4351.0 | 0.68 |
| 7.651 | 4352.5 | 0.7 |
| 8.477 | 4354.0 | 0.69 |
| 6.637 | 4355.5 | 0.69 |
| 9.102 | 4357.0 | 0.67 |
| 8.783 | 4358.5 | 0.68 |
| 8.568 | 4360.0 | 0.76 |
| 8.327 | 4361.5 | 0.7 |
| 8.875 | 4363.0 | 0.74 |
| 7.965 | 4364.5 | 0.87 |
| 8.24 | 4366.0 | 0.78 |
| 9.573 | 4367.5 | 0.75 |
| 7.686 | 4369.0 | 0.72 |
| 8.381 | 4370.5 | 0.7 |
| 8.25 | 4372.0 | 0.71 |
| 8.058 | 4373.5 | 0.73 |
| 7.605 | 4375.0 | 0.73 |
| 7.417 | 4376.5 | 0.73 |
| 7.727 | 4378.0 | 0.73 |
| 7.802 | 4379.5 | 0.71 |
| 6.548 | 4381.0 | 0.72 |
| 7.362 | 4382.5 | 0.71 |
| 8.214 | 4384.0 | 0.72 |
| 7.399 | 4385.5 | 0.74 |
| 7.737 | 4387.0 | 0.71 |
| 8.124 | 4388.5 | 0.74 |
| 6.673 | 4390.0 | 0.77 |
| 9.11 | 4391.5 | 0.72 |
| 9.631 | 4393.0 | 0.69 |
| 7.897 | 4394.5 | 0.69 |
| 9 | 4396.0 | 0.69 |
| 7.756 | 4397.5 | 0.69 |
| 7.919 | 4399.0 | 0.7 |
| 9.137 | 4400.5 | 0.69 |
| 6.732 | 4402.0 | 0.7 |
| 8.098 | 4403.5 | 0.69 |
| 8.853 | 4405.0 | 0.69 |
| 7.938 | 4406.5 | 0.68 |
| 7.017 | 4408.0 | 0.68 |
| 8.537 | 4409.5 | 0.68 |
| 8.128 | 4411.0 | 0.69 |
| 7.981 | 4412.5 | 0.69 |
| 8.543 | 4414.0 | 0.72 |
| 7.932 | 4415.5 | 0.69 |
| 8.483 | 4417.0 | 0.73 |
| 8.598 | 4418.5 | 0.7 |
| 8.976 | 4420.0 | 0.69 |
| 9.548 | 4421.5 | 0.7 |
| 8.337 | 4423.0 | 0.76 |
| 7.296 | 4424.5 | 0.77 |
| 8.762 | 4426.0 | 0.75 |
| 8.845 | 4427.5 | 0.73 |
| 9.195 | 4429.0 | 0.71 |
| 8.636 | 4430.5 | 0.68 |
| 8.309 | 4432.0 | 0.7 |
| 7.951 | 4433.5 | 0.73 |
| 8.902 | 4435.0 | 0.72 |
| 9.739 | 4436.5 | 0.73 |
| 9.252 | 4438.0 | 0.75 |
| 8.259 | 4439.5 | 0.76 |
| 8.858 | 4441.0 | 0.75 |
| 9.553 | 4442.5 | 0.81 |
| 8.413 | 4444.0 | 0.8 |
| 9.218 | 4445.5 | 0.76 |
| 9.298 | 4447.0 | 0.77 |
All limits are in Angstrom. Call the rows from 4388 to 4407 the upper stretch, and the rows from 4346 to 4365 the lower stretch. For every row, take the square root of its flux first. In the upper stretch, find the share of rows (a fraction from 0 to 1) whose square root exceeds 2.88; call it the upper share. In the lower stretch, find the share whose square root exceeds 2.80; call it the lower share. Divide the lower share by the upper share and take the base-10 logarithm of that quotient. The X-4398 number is 0.1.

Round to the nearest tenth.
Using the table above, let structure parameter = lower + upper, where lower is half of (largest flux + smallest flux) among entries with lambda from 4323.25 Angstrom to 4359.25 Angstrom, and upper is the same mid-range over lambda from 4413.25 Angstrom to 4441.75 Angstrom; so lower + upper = 16.0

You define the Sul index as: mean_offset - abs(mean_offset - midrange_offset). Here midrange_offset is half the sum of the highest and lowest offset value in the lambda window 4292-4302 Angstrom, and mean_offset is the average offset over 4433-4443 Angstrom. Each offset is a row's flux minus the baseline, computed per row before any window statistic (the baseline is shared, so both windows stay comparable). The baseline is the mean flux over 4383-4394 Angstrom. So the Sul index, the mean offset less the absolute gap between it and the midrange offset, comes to -1.6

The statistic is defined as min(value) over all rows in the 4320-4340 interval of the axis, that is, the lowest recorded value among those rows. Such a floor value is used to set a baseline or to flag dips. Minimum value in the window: 6.401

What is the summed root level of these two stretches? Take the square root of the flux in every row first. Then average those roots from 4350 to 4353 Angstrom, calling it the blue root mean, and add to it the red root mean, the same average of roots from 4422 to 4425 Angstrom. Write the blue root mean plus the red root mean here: 5.45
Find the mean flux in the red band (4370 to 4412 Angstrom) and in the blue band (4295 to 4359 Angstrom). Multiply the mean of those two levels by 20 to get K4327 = 150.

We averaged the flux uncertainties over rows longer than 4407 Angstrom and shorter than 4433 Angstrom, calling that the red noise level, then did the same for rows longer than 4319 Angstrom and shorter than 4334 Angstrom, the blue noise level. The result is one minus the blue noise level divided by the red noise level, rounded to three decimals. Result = -0.054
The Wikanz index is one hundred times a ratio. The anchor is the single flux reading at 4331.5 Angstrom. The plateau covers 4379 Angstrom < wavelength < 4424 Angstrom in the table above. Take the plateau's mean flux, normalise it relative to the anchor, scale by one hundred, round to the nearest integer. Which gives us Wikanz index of 116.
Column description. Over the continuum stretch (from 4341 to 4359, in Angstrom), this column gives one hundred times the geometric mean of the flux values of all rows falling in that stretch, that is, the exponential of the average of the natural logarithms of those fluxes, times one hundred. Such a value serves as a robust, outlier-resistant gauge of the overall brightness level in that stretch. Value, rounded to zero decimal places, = 723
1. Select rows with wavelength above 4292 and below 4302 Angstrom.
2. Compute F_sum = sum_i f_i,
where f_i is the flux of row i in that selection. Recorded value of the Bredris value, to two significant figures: 46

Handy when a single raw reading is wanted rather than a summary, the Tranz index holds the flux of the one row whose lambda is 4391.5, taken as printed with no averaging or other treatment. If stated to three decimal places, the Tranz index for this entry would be 9.110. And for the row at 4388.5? 8.124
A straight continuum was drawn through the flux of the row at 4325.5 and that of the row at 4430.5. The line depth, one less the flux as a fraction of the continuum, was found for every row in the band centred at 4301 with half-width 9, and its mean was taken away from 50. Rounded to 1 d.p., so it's 49.9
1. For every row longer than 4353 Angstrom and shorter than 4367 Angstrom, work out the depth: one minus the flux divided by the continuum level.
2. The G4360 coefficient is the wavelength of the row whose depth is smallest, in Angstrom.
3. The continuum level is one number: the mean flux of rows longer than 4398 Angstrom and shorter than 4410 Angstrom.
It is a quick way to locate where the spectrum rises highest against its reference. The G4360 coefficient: 4357.0 Angstrom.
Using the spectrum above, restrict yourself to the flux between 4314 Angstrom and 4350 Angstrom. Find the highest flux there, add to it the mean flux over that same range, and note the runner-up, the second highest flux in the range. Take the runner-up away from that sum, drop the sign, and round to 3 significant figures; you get 7.44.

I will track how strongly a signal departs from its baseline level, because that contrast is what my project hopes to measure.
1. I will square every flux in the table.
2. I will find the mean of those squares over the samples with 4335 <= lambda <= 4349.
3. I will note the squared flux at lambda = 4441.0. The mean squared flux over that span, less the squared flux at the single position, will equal -32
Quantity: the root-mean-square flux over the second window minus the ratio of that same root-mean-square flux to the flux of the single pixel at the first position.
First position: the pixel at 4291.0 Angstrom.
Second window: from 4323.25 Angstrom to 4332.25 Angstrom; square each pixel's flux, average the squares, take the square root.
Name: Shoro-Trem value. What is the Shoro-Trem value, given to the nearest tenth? 6.3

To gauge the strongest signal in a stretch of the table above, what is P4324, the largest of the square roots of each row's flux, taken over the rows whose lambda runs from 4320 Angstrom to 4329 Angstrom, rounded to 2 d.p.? 2.93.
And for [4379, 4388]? 2.87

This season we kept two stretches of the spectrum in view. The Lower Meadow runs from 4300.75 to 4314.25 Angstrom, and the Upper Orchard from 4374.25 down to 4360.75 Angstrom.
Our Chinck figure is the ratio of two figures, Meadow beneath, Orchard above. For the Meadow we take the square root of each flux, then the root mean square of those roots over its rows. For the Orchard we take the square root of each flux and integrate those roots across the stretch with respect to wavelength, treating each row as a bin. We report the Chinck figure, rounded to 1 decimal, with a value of 15.5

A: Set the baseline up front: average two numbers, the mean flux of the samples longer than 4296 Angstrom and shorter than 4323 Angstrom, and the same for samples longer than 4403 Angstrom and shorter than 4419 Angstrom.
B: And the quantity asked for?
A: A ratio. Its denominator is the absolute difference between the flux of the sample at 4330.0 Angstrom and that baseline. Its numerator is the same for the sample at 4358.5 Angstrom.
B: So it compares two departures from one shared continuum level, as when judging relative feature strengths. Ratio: 1.6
